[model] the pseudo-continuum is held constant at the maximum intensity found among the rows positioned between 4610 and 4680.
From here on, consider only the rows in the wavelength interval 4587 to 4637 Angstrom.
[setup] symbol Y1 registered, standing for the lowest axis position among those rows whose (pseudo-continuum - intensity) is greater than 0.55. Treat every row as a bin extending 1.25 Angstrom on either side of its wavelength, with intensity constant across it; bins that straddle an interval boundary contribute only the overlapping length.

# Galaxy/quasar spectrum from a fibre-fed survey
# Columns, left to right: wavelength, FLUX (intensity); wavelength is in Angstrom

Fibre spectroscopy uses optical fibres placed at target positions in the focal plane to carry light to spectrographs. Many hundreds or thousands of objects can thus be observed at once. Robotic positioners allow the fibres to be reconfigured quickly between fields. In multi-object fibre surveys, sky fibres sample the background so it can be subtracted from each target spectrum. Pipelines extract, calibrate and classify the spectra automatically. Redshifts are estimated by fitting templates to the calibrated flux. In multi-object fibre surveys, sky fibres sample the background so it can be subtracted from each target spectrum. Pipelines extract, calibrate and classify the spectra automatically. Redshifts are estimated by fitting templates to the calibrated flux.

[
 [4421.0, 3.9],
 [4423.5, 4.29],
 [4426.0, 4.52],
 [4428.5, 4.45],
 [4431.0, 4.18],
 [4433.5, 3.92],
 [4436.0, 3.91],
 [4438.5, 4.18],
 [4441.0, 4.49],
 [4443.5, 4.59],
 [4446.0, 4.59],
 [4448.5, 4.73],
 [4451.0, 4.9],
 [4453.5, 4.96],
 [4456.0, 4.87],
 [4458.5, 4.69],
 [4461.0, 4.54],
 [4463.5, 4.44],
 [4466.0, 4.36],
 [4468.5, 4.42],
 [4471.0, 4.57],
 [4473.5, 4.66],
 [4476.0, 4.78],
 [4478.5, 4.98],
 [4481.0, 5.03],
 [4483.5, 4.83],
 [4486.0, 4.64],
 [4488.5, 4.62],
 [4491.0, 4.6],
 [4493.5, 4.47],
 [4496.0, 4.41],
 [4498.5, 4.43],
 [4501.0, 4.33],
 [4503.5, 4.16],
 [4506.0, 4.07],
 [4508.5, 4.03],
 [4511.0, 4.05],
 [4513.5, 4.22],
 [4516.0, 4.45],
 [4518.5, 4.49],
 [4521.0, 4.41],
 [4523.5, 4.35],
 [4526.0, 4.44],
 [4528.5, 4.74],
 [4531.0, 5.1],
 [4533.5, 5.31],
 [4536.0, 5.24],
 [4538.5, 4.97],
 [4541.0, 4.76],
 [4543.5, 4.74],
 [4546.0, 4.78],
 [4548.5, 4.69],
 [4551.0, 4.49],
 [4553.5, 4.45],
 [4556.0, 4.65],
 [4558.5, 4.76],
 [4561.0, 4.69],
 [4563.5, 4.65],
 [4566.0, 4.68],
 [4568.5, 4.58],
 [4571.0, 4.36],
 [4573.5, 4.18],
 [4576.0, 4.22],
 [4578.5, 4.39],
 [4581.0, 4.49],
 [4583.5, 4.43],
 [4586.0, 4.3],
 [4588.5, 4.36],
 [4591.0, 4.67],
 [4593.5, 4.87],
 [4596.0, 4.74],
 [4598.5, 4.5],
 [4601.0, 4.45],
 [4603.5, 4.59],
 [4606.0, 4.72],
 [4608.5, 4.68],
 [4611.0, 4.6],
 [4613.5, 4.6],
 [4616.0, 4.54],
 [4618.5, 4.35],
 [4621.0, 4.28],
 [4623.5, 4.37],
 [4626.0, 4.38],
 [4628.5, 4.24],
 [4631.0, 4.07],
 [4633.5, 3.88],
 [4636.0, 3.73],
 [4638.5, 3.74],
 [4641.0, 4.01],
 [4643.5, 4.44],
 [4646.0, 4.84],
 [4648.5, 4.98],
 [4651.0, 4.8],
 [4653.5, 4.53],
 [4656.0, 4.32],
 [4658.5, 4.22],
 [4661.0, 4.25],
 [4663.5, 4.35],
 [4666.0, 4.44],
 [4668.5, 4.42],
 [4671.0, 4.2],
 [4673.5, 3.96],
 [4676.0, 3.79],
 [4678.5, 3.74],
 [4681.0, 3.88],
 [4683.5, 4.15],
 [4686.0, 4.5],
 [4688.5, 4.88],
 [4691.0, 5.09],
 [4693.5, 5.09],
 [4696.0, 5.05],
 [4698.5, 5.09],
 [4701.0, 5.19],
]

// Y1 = 4588.5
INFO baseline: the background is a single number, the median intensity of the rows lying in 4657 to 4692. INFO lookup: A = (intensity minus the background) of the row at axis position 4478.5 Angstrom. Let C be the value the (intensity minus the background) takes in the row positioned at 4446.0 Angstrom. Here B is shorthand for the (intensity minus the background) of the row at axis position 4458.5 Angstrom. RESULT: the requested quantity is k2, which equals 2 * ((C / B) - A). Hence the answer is 0.1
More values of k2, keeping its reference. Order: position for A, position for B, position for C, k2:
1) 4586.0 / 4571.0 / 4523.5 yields 1.7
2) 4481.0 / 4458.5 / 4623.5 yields -1.0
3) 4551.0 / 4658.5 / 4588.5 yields -17.2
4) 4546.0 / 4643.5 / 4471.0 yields 2.2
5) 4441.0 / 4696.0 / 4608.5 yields 0.6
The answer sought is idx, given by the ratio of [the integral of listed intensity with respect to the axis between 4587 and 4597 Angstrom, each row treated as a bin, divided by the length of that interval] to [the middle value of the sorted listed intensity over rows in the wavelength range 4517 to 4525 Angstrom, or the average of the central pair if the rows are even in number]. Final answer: 1.05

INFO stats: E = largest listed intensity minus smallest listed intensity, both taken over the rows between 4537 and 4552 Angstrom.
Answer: 0.48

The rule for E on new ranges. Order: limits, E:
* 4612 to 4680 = 1.25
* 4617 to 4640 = 0.65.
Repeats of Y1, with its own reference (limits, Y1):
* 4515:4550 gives 4521.0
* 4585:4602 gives 4586.0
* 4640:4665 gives 4641.0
